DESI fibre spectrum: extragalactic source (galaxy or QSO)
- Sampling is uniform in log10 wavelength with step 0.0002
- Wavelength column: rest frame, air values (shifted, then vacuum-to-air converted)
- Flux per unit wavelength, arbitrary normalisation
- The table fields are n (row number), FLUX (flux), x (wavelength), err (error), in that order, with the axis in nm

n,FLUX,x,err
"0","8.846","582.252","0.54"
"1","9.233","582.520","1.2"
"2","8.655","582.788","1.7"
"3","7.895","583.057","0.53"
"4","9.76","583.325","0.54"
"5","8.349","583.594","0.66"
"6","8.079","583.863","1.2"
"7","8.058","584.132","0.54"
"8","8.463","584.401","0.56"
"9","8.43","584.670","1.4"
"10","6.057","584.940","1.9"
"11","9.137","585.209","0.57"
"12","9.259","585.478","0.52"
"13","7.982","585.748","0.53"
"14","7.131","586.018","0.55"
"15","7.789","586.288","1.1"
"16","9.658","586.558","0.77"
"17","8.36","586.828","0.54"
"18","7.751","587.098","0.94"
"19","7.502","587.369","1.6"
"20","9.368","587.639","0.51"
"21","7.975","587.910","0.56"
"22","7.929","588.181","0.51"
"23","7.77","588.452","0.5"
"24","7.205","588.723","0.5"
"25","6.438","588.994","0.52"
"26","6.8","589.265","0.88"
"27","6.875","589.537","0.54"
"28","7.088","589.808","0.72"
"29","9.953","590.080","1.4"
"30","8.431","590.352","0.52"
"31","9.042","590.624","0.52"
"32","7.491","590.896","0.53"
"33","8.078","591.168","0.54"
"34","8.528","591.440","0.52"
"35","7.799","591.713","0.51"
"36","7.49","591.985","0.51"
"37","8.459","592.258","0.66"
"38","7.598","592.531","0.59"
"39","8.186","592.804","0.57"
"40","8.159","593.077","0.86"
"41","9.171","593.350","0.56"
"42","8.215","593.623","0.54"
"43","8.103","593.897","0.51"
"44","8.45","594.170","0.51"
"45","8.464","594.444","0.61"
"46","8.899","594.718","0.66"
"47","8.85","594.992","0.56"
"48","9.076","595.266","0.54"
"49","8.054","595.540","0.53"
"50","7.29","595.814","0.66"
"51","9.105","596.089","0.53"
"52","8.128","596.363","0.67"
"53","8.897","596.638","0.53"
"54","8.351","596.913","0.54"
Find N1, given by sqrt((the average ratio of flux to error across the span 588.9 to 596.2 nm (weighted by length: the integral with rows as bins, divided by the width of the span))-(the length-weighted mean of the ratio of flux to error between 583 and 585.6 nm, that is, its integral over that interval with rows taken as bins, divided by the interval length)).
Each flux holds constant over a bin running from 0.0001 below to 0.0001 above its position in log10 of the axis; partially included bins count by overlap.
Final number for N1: 1.21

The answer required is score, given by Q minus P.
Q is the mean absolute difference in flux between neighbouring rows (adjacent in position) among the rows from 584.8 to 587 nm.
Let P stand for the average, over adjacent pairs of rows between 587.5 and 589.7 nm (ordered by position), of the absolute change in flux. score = 0.83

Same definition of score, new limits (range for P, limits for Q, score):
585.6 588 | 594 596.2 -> -0.48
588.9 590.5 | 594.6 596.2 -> -0.23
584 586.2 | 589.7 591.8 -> 0.02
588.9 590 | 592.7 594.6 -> 0.19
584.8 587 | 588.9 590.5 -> -0.30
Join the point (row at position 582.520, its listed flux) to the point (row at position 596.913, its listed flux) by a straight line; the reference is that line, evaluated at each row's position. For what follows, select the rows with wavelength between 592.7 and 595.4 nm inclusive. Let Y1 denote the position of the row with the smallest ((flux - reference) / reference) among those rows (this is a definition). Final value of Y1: 593.897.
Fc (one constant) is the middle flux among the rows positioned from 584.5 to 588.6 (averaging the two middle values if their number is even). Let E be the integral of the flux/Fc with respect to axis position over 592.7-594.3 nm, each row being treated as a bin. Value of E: 1.7 nm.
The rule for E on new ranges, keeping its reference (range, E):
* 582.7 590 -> 7.3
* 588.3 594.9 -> 6.6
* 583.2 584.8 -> 1.7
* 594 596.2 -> 2.3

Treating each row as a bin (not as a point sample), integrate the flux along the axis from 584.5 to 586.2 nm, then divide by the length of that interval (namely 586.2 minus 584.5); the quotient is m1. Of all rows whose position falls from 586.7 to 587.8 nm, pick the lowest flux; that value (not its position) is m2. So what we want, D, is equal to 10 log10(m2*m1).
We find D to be 17.8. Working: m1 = 8.00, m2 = 7.502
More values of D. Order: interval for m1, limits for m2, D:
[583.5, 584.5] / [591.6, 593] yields 17.9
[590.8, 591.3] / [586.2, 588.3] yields 17.7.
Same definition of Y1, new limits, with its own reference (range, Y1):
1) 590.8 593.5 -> 590.896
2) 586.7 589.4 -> 588.994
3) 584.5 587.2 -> 584.940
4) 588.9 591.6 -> 588.994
